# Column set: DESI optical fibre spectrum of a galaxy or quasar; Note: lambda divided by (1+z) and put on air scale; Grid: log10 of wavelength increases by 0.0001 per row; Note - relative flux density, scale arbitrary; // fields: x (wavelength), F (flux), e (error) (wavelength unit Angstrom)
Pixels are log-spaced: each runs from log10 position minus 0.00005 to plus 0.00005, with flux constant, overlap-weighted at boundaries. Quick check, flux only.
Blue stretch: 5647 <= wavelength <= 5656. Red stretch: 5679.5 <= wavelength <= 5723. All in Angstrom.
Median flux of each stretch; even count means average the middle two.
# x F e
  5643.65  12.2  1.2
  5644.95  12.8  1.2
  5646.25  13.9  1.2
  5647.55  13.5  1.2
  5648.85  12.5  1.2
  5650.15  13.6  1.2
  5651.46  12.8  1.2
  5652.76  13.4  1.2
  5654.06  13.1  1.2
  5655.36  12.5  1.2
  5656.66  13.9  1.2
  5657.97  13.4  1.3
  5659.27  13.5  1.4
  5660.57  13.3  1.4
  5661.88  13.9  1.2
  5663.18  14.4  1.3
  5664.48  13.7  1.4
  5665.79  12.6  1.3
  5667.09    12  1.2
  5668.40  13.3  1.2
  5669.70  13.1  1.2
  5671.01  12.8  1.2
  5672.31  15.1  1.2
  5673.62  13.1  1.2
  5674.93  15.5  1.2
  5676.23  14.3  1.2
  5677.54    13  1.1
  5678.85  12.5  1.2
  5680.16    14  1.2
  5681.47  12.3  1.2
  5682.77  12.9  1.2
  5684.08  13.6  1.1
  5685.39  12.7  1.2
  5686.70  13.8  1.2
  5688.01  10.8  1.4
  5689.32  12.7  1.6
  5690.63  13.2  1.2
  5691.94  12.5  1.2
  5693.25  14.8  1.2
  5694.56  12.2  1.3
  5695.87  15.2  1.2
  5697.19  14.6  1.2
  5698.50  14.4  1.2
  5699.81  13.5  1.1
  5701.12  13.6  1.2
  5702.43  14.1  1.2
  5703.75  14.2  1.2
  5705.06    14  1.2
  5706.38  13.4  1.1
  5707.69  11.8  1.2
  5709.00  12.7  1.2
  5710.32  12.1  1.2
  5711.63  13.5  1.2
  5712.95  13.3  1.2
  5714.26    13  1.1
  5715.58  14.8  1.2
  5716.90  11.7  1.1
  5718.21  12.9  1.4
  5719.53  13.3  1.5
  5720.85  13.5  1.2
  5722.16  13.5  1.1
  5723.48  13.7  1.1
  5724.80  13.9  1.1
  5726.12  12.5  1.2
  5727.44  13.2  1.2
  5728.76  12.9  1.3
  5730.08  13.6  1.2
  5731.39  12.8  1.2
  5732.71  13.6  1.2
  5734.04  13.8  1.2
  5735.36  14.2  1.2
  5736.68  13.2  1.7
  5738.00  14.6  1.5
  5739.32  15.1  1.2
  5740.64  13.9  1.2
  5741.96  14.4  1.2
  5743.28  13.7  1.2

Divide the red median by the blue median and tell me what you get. 1.02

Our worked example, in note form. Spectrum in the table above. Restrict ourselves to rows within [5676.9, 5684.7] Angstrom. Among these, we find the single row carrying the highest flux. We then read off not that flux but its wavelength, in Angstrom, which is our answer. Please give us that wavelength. 5680.16 Angstrom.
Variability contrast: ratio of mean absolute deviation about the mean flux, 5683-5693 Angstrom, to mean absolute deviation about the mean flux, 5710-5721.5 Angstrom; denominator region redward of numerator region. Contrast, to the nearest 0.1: 1.1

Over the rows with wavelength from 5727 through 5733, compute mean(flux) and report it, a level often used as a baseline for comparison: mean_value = 13.2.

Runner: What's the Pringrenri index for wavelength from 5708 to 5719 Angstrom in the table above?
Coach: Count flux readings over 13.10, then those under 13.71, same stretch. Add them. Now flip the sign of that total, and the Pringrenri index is -10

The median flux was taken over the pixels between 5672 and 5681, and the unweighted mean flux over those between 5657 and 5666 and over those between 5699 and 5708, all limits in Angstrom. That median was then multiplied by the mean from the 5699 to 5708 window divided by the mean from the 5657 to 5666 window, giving 14.0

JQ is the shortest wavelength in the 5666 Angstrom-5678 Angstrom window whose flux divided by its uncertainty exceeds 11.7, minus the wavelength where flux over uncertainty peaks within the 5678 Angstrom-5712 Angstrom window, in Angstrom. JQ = -23.6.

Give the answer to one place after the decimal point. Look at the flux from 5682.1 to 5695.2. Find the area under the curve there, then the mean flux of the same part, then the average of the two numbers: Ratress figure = 91.1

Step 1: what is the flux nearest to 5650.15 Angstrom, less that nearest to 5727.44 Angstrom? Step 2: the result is 0.4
